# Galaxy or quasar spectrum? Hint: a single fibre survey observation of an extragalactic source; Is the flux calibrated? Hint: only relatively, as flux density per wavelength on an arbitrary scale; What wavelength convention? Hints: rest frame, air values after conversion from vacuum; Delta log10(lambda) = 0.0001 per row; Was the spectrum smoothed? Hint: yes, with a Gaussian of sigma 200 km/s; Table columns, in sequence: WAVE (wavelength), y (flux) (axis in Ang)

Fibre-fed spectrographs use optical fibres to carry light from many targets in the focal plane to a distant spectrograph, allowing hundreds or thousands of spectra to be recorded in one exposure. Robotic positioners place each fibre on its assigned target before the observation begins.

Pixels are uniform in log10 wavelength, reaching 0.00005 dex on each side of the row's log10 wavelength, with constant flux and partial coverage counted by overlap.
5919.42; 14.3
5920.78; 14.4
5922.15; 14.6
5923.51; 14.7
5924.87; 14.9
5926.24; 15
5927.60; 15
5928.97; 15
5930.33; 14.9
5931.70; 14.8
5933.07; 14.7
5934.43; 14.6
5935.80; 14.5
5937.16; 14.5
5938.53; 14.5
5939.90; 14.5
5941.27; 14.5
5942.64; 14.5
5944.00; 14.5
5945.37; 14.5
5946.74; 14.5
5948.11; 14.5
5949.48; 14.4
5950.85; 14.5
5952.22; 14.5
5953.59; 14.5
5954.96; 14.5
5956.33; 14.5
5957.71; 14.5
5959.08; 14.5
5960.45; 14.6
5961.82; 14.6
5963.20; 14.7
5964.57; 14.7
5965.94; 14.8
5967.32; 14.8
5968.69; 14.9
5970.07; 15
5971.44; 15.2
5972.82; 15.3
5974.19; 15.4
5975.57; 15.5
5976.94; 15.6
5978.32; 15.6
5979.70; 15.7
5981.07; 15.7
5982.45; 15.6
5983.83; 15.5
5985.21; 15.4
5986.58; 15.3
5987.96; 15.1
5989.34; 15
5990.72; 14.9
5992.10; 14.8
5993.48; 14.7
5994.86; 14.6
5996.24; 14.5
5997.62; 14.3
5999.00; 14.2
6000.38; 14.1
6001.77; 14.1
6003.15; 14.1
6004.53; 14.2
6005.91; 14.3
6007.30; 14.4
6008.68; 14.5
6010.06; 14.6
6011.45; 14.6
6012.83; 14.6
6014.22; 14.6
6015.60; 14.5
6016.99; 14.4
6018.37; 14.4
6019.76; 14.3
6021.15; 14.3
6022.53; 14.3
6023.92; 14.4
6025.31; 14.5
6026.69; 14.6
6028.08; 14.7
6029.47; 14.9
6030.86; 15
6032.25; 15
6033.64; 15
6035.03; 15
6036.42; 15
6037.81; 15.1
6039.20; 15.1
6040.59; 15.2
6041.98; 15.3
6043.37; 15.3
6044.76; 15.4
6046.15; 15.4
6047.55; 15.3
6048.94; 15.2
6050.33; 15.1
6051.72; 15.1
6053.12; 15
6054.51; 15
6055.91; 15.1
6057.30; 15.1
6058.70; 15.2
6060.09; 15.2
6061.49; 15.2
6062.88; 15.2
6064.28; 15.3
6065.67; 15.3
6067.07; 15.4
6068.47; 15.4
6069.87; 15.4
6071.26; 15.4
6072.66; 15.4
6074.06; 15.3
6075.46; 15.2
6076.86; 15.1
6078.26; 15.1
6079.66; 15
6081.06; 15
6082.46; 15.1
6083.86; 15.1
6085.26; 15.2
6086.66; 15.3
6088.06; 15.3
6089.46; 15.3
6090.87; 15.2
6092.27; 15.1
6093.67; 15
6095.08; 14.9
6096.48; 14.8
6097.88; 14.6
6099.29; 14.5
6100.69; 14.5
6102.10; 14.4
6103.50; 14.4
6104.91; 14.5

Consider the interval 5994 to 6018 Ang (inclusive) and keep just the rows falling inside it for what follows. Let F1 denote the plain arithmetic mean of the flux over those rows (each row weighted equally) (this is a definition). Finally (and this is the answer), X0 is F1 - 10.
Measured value 4.39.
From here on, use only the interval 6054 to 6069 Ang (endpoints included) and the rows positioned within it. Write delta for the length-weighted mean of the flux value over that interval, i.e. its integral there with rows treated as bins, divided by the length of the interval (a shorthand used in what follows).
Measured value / 15.22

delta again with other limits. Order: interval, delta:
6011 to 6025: 14.44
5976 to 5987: 15.57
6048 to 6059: 15.10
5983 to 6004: 14.71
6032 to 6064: 15.16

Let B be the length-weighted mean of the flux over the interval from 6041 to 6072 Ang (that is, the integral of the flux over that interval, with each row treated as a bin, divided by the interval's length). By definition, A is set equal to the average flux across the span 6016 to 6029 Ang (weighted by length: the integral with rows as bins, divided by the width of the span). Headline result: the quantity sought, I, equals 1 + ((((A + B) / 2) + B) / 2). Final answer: 16.0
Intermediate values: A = 14.4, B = 15.2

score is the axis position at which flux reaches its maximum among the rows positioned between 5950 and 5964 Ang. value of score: 5963.20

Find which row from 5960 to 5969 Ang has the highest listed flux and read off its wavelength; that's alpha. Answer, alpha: 5968.69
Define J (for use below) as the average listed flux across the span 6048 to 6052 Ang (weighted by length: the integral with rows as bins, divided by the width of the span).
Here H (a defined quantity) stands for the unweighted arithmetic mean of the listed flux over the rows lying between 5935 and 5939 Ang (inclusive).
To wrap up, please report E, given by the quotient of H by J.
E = 0.955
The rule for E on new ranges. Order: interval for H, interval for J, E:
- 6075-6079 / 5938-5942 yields 1.045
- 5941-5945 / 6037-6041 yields 0.958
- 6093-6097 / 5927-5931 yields 0.995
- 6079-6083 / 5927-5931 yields 1.004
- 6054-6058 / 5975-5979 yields 0.967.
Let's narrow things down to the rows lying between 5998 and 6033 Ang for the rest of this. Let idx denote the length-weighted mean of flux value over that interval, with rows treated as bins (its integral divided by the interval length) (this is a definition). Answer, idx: 14.5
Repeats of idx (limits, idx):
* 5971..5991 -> 15.4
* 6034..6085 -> 15.2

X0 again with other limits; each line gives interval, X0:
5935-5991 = 4.87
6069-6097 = 5.16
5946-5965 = 4.54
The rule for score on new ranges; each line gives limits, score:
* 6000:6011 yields 6010.06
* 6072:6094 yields 6072.66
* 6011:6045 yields 6044.76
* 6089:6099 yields 6089.46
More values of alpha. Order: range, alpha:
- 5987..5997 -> 5987.96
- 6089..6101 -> 6089.46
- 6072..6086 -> 6072.66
